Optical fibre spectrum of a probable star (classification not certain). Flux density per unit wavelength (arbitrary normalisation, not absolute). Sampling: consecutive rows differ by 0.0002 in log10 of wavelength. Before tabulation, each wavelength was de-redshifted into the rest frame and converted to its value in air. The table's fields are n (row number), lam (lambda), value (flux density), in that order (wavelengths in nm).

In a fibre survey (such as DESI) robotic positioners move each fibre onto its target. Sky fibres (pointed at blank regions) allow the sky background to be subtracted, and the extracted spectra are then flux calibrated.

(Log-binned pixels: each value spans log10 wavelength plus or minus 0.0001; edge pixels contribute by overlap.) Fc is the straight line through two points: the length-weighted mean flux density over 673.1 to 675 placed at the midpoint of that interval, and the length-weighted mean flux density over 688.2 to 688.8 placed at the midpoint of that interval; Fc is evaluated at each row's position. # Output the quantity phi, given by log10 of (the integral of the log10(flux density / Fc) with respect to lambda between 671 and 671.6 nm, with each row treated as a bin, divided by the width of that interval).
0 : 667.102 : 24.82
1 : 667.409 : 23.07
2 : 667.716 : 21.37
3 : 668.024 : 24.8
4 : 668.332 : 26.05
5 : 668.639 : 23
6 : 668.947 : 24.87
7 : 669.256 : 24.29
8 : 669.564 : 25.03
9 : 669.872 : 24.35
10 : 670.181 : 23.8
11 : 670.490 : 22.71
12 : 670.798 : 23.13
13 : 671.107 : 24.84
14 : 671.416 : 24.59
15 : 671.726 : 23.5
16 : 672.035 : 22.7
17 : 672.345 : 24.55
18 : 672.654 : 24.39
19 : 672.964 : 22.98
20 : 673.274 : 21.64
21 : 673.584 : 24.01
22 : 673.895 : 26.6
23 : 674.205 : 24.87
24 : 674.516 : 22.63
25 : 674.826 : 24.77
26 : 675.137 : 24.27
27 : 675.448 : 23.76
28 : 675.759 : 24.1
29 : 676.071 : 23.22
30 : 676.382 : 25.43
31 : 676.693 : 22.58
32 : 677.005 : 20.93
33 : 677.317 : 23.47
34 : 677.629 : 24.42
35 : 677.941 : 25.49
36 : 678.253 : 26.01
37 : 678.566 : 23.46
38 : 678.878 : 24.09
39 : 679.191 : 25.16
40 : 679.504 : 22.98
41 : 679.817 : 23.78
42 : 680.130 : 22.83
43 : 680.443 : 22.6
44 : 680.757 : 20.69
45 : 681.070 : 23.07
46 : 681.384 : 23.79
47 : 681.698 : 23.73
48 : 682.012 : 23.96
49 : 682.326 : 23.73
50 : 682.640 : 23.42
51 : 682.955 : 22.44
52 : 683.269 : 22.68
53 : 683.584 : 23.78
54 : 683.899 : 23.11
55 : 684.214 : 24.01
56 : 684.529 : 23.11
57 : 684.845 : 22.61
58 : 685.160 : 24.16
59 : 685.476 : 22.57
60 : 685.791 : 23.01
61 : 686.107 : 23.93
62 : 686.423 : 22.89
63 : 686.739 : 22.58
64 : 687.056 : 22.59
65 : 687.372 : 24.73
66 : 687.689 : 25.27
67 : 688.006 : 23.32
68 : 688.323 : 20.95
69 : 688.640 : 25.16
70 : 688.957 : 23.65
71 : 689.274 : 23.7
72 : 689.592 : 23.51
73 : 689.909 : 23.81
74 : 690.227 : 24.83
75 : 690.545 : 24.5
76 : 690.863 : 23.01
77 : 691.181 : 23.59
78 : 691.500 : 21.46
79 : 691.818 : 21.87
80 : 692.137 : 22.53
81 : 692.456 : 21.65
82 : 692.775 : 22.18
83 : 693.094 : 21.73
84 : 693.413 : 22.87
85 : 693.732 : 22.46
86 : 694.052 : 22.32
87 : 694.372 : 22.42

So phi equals -2.1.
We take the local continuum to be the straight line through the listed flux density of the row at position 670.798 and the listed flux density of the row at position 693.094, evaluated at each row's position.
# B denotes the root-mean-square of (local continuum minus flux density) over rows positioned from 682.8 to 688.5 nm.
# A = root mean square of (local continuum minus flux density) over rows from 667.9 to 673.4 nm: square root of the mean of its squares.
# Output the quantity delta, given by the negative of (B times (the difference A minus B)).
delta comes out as 0.14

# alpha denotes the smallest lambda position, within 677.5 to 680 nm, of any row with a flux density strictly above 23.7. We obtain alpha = 677.629 nm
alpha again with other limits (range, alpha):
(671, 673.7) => 671.107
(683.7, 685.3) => 684.214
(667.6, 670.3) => 668.024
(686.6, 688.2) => 687.372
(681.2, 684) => 681.384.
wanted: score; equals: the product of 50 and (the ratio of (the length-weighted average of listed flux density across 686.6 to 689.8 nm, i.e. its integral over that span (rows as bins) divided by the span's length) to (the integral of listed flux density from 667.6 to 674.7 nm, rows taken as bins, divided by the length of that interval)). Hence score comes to 49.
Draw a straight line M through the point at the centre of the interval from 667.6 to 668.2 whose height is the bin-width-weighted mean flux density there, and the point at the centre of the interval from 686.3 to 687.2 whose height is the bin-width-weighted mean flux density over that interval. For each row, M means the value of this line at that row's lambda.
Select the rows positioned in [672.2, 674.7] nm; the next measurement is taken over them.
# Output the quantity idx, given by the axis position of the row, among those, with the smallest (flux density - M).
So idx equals 673.274 nm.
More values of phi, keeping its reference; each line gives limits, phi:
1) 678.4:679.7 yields -2.6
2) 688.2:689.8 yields -2.3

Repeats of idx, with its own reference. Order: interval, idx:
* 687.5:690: 688.323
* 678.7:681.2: 680.757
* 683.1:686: 685.476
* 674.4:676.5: 674.516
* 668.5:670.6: 670.490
